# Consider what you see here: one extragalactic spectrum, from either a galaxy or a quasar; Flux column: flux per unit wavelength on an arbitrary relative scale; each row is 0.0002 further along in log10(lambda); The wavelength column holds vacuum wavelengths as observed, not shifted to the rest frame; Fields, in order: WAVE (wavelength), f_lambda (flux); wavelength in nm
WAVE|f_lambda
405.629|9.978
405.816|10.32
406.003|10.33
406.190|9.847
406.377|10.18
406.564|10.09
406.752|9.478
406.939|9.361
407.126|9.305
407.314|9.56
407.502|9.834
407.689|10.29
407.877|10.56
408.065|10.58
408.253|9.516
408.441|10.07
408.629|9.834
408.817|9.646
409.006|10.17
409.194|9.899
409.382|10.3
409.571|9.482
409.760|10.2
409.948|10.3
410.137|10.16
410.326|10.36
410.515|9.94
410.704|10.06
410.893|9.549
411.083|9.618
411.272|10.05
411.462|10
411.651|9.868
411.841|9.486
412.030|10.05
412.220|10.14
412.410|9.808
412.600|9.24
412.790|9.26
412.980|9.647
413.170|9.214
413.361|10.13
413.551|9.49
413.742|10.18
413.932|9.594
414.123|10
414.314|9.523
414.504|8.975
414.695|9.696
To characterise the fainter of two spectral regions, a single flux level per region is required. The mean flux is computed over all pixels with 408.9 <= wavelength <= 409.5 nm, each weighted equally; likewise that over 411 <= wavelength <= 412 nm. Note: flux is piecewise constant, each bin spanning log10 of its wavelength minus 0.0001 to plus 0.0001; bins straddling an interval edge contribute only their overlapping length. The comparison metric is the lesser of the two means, 9.8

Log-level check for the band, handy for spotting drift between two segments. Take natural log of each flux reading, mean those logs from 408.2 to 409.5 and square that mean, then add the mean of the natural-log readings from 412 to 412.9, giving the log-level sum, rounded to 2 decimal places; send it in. 7.53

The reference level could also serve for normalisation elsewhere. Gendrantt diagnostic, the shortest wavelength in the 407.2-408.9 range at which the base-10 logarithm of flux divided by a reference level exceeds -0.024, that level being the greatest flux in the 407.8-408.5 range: 407.689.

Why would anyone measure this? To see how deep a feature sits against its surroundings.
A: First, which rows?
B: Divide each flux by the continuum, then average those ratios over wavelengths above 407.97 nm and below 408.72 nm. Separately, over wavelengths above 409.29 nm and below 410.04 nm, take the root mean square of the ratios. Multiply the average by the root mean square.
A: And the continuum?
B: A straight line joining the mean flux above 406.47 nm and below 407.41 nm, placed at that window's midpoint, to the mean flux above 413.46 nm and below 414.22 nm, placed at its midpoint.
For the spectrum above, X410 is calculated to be 1.09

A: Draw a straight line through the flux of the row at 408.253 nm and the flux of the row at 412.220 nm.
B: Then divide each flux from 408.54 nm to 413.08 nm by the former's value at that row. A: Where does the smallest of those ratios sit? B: 412.790 nm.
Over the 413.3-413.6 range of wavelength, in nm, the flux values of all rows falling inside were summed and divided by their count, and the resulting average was 9.8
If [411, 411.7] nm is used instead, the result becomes 9.9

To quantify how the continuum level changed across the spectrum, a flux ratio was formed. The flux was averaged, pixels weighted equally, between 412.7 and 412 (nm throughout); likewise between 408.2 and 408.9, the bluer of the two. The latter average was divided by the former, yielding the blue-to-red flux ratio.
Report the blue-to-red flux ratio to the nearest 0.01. 1.00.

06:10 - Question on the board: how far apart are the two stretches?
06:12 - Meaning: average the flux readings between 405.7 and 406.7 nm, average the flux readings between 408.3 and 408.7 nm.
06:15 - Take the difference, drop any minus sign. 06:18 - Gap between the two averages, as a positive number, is 0.20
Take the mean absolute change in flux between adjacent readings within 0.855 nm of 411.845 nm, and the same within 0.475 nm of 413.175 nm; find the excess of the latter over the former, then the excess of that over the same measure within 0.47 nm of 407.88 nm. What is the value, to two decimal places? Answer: -0.18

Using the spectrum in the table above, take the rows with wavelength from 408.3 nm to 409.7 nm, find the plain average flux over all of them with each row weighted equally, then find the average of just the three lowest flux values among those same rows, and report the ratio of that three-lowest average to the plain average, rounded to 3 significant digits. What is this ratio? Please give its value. 0.974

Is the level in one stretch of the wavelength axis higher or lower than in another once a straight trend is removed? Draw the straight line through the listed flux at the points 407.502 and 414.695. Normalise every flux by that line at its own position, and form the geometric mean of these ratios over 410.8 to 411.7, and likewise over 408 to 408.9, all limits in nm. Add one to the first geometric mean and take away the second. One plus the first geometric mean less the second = 0.99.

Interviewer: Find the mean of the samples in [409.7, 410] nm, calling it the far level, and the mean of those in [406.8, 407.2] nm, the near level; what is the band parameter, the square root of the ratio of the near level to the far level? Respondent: 0.95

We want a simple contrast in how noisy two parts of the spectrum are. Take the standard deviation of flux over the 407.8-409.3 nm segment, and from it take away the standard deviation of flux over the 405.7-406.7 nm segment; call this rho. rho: 0.19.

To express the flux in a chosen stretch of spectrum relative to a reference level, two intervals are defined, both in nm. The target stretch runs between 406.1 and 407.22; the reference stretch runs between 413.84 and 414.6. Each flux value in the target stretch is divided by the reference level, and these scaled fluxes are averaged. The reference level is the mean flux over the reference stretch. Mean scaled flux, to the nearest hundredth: 1.02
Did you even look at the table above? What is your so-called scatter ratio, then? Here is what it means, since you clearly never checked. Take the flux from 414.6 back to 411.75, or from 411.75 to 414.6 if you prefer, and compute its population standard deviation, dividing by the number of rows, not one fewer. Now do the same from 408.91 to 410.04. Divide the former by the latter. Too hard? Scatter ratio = 1.3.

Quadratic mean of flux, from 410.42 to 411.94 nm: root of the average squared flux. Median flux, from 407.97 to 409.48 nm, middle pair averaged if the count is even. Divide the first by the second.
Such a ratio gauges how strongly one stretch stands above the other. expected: 0.98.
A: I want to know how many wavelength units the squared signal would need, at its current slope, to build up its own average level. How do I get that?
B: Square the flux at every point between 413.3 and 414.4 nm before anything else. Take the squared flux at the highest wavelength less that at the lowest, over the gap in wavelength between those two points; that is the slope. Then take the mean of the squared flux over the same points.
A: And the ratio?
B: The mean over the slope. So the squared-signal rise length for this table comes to -8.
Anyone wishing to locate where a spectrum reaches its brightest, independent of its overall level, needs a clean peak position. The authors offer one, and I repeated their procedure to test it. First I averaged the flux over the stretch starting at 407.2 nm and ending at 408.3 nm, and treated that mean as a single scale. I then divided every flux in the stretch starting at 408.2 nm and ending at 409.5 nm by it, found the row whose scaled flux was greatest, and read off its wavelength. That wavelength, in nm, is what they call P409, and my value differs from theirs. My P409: 409.382 nm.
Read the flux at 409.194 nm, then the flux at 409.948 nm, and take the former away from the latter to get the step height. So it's 0.40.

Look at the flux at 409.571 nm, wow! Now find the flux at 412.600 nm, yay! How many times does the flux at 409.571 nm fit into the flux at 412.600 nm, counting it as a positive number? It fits 0.97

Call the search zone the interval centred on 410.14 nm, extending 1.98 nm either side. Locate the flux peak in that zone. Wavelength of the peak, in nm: 410.326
